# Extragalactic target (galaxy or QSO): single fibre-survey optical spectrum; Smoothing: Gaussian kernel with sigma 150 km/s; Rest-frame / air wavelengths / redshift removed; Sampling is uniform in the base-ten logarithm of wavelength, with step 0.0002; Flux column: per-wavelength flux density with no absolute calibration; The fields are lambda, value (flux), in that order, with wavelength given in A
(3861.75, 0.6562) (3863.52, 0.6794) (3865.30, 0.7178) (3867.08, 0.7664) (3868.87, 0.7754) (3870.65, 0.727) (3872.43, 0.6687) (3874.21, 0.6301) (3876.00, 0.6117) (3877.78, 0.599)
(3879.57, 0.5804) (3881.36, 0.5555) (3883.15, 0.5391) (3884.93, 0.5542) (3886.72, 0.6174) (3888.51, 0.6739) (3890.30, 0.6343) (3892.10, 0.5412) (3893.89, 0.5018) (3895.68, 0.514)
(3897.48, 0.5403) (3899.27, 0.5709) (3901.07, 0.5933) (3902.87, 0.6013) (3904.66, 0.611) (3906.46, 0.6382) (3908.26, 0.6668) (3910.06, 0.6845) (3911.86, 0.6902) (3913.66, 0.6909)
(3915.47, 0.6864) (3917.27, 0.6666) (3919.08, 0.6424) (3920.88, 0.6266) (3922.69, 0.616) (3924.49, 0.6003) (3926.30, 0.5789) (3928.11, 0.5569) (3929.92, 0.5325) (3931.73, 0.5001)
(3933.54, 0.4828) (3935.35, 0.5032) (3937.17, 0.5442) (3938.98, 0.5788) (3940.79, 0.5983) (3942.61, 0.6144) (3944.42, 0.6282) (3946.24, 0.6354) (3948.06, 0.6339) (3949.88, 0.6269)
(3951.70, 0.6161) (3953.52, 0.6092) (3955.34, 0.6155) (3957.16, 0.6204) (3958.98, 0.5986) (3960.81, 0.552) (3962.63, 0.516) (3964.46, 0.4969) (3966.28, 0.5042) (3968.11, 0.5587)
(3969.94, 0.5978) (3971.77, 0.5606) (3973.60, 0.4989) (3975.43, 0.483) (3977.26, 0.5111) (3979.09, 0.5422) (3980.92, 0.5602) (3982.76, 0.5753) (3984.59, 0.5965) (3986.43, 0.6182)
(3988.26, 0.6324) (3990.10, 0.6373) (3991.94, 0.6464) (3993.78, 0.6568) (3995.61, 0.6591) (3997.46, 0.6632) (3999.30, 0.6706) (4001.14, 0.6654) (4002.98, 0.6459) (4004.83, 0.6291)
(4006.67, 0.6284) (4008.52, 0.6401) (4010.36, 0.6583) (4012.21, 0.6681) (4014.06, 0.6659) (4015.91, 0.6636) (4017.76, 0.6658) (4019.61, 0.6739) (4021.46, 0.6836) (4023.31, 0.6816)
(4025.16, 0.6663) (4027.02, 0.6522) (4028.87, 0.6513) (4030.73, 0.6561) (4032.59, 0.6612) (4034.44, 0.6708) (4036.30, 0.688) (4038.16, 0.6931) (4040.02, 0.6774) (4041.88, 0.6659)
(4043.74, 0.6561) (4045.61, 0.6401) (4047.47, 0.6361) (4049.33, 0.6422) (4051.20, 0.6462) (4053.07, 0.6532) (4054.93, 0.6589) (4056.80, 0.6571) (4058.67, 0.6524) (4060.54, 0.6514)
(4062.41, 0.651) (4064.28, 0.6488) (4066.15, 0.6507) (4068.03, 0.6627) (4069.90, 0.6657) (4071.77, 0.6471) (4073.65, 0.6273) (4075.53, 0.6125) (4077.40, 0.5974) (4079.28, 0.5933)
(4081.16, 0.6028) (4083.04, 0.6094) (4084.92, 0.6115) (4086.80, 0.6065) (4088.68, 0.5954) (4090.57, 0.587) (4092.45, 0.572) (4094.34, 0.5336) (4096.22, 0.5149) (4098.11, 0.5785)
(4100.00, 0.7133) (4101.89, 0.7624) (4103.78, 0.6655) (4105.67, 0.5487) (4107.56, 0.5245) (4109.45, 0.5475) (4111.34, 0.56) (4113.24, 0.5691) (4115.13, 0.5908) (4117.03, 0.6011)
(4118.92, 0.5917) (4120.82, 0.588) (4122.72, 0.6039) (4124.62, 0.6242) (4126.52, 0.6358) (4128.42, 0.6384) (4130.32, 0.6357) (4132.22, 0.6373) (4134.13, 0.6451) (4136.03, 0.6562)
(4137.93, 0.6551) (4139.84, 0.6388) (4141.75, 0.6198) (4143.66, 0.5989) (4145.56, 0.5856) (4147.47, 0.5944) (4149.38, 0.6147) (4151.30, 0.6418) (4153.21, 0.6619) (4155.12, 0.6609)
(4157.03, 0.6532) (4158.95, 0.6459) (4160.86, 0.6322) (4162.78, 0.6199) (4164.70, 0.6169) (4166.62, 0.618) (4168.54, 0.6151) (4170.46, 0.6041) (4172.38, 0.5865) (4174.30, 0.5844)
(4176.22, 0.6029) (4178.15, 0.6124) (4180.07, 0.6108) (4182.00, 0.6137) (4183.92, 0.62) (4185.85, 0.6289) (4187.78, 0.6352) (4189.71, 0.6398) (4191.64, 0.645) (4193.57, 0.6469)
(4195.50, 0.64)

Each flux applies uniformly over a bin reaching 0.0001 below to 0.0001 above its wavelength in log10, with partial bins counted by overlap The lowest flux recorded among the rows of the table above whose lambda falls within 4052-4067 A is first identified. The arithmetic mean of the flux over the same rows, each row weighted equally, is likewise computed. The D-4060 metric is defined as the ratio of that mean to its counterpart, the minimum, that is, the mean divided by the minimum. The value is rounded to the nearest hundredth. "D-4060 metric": 1.01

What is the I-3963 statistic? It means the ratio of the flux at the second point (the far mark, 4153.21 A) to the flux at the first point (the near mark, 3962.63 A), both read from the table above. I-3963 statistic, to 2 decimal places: 1.28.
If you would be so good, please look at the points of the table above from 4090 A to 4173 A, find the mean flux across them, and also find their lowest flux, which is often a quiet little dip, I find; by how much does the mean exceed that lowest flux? 0.10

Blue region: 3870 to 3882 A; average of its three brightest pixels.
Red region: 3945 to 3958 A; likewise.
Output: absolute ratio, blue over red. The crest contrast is 1.07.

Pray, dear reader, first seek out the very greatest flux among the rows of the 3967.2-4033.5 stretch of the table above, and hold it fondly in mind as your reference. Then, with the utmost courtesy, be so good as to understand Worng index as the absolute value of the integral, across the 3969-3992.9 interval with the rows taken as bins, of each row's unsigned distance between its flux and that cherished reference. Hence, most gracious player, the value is 2.6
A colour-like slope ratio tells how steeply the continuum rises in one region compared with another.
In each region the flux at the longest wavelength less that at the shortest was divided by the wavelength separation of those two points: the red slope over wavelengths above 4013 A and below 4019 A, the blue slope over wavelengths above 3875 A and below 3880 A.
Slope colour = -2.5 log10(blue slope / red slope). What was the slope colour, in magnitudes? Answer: -6.3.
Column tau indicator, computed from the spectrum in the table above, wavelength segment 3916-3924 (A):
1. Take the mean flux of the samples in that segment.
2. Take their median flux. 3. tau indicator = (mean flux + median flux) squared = 1.62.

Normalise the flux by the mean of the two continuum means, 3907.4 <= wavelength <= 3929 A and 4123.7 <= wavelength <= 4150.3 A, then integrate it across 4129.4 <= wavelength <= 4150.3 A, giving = 21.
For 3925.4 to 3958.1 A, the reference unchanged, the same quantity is 30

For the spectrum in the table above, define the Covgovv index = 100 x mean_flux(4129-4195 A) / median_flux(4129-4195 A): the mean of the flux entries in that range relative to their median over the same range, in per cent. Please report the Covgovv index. 100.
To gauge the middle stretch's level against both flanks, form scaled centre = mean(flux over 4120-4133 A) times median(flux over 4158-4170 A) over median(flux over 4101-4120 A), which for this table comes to 0.67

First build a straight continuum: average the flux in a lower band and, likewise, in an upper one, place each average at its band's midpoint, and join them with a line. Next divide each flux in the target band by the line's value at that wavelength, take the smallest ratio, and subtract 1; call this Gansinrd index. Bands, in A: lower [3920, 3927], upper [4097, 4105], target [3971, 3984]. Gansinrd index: -0.23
